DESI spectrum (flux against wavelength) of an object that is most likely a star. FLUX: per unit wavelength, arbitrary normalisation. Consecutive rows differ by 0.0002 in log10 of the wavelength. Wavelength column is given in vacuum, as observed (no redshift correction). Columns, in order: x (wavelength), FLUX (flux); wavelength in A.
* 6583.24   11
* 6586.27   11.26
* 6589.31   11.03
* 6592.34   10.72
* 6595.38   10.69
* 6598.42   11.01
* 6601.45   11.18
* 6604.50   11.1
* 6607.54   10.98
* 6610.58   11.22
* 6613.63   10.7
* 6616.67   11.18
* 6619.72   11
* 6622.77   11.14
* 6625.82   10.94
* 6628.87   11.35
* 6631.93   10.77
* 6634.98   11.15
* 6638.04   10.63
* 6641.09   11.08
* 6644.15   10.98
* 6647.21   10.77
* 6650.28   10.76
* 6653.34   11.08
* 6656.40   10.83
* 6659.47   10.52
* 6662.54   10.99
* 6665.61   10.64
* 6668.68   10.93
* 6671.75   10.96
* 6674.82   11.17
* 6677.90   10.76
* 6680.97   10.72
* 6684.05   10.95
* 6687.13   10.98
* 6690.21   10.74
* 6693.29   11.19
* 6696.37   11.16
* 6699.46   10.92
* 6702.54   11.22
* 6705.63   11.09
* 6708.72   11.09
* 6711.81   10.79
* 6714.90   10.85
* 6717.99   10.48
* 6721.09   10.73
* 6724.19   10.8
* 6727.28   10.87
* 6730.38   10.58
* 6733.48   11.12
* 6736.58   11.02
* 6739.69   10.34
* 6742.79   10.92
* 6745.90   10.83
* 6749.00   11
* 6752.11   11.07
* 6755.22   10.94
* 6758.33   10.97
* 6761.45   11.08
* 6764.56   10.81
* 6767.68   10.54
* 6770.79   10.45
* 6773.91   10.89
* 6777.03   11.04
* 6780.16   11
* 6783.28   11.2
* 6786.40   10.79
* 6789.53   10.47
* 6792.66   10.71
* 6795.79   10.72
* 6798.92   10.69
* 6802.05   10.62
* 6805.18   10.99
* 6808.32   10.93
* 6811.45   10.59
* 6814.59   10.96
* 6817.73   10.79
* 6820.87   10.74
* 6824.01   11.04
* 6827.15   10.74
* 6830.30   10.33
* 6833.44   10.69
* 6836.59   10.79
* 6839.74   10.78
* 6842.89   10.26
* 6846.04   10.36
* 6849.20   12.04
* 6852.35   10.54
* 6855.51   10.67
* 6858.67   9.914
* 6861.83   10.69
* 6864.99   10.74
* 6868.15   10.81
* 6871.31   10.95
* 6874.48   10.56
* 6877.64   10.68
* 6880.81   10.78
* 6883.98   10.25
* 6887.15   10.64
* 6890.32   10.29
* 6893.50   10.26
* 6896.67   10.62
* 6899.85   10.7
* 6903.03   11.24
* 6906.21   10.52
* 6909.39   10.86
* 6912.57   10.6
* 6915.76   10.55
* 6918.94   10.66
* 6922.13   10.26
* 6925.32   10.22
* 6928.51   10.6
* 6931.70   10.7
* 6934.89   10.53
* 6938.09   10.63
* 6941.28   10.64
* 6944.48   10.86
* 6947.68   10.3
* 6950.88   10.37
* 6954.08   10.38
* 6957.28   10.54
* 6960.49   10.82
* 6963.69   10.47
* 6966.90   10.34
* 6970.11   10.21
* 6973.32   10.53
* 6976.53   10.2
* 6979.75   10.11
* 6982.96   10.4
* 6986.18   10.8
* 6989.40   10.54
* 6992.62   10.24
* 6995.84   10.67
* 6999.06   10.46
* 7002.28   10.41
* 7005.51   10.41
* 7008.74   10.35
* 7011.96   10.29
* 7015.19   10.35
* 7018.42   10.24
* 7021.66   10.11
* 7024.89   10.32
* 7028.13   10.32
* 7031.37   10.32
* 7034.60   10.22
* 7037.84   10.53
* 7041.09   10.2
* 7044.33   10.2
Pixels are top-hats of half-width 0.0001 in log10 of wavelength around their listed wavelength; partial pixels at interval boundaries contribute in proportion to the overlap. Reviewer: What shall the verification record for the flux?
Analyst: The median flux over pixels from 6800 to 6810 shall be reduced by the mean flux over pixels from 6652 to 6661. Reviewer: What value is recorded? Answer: 0.12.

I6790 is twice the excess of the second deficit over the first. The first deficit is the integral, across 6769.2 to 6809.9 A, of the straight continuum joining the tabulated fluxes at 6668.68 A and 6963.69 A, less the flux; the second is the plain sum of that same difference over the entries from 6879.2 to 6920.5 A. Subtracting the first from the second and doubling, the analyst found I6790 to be 4.2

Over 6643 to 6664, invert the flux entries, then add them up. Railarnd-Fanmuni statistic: 0.65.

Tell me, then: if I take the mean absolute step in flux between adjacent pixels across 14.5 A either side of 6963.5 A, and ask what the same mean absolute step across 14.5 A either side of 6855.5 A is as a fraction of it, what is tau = 3.0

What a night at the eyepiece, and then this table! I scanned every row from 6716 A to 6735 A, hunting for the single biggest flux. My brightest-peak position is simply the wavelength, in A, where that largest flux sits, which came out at 6733.48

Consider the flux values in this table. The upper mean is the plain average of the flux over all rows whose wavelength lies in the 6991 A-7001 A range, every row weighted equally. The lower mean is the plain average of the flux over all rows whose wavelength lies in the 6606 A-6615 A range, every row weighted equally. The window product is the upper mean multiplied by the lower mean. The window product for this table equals 115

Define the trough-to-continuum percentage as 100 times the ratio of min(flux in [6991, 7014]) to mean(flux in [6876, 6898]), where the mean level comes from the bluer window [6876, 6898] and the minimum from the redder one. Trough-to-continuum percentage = 97.5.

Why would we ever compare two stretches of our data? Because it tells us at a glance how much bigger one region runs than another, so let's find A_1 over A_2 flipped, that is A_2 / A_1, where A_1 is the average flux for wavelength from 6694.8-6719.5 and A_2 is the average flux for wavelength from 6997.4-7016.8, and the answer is 0.948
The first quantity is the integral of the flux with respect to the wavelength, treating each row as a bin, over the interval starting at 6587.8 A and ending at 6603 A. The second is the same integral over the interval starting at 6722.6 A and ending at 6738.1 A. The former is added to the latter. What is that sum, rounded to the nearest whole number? 335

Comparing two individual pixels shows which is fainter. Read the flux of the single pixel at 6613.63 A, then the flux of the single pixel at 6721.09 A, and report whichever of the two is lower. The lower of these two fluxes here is 10.70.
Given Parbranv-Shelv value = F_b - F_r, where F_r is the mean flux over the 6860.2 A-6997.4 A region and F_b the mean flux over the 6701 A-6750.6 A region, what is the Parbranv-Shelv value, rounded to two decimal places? 0.31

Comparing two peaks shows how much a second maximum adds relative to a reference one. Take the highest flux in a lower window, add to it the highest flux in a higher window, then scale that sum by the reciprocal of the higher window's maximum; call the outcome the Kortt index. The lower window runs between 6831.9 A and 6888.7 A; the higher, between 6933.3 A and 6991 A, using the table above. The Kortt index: 2.11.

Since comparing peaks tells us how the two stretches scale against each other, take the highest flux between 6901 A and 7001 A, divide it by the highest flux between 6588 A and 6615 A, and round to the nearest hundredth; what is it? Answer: 1.00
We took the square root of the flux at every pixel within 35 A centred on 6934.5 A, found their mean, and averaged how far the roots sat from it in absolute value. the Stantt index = 0.0266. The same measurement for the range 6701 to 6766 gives 0.0257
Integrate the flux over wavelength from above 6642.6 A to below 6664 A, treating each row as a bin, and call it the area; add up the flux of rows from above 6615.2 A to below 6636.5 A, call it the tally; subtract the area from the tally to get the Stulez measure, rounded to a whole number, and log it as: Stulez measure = -155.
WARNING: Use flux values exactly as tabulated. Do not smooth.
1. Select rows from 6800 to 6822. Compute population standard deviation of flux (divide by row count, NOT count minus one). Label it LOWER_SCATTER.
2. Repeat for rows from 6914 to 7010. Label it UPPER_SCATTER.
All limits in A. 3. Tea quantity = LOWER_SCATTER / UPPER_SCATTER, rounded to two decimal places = 0.78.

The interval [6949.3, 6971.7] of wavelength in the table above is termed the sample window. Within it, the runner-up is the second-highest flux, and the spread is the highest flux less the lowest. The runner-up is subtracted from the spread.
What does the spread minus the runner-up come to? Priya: -9.9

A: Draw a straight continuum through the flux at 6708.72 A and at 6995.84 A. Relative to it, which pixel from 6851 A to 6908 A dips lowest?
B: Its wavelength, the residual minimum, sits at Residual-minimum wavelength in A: 6858.67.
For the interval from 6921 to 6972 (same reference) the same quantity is 6925.32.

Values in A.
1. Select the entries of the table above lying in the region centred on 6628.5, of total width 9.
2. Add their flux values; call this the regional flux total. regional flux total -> 33.1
